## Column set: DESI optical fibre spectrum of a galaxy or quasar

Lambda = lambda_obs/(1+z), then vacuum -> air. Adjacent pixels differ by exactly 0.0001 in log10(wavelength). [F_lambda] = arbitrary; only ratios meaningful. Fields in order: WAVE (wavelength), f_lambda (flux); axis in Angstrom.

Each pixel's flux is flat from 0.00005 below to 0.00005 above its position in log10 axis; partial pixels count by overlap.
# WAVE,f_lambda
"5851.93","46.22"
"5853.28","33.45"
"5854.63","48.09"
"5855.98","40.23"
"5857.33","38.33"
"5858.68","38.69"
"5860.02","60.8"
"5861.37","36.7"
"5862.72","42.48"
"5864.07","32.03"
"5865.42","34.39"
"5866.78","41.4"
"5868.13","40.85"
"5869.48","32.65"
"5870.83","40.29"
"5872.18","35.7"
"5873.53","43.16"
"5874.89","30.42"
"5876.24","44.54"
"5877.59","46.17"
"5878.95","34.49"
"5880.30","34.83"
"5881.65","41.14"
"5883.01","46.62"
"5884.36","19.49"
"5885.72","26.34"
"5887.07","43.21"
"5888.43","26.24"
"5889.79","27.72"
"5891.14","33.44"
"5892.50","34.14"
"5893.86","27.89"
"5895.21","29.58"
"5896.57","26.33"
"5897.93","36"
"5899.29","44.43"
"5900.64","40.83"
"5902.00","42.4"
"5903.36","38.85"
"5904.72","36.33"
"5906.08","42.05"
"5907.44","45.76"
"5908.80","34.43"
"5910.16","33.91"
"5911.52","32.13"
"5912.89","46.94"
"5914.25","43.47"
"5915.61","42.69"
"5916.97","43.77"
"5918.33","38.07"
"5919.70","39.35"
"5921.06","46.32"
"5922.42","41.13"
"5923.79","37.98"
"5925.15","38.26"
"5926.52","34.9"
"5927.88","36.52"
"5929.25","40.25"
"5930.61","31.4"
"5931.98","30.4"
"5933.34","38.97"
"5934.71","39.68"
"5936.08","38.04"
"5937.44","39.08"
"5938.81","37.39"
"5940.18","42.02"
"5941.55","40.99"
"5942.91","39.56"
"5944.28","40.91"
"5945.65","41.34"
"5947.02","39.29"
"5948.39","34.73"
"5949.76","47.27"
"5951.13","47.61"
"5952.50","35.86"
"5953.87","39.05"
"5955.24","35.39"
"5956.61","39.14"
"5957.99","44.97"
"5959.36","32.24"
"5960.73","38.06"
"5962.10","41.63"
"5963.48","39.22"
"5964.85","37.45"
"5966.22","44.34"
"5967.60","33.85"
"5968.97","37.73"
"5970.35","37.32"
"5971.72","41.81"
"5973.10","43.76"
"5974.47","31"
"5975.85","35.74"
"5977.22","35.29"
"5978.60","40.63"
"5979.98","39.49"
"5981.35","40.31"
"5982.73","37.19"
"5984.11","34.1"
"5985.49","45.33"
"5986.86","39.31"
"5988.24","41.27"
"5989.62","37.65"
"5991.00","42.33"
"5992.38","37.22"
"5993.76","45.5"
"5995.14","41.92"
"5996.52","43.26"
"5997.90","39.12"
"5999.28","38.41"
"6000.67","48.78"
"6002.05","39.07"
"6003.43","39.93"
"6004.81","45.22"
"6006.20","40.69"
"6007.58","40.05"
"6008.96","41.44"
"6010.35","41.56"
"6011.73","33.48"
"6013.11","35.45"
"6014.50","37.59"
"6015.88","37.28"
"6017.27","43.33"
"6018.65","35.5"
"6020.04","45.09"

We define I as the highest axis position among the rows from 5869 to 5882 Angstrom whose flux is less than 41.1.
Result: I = 5880.30 Angstrom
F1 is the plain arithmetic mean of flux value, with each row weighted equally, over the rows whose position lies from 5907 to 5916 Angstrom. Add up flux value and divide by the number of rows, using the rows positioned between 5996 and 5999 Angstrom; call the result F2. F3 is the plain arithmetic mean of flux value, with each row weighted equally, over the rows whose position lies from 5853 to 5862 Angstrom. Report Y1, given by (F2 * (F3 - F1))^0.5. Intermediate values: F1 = 40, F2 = 41.2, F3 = 42.3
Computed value 10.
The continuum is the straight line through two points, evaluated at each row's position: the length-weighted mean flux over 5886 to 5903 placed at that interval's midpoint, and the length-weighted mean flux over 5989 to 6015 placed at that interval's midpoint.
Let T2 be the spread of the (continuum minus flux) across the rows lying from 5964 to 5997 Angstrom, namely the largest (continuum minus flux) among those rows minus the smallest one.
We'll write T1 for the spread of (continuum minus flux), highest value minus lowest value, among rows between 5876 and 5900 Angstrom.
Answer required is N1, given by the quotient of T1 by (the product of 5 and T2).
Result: 0.39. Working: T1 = 27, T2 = 13.8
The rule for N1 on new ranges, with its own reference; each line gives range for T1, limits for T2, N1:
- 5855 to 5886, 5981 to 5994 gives 0.77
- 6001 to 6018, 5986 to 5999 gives 0.30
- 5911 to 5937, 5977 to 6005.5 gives 0.26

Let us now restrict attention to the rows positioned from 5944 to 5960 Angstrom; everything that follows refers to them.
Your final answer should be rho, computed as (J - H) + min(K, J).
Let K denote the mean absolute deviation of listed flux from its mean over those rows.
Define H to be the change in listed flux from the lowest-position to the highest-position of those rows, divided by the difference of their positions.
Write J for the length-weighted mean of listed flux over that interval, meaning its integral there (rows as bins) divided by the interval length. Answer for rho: 44.2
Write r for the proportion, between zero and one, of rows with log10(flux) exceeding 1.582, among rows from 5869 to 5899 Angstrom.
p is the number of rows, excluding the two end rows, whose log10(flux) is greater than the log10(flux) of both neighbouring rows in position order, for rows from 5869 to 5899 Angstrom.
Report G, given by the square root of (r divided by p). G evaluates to 0.21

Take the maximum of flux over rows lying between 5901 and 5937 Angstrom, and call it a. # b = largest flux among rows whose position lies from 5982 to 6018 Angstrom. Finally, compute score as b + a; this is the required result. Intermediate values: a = 46.94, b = 48.78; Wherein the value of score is 95.7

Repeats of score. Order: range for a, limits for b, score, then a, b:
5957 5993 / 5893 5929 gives 92.3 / 45.33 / 46.94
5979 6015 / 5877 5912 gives 95.4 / 48.78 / 46.62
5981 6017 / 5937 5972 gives 96.4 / 48.78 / 47.61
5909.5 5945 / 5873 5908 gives 93.6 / 46.94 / 46.62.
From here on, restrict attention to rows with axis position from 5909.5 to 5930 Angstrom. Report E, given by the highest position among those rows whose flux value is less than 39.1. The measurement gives 5927.88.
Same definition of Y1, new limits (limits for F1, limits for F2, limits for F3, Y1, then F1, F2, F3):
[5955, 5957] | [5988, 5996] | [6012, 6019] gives 5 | 37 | 41.0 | 37.8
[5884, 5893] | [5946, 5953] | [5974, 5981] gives 16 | 30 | 41.0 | 36.4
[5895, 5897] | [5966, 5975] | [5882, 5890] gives 12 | 28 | 38.5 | 31.6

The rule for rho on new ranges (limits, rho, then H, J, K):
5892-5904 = 40.6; 0.43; 36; 5.4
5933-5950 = 41.2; 0.51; 40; 2.0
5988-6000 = 43.3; -0.26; 41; 2.3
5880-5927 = 42.8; 0.00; 37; 5.7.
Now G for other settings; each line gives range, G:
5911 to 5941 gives 0.29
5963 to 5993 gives 0.24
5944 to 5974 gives 0.29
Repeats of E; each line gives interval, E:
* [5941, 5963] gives 5960.73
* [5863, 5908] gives 5904.72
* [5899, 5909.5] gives 5908.80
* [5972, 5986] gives 5984.11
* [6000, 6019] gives 6018.65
